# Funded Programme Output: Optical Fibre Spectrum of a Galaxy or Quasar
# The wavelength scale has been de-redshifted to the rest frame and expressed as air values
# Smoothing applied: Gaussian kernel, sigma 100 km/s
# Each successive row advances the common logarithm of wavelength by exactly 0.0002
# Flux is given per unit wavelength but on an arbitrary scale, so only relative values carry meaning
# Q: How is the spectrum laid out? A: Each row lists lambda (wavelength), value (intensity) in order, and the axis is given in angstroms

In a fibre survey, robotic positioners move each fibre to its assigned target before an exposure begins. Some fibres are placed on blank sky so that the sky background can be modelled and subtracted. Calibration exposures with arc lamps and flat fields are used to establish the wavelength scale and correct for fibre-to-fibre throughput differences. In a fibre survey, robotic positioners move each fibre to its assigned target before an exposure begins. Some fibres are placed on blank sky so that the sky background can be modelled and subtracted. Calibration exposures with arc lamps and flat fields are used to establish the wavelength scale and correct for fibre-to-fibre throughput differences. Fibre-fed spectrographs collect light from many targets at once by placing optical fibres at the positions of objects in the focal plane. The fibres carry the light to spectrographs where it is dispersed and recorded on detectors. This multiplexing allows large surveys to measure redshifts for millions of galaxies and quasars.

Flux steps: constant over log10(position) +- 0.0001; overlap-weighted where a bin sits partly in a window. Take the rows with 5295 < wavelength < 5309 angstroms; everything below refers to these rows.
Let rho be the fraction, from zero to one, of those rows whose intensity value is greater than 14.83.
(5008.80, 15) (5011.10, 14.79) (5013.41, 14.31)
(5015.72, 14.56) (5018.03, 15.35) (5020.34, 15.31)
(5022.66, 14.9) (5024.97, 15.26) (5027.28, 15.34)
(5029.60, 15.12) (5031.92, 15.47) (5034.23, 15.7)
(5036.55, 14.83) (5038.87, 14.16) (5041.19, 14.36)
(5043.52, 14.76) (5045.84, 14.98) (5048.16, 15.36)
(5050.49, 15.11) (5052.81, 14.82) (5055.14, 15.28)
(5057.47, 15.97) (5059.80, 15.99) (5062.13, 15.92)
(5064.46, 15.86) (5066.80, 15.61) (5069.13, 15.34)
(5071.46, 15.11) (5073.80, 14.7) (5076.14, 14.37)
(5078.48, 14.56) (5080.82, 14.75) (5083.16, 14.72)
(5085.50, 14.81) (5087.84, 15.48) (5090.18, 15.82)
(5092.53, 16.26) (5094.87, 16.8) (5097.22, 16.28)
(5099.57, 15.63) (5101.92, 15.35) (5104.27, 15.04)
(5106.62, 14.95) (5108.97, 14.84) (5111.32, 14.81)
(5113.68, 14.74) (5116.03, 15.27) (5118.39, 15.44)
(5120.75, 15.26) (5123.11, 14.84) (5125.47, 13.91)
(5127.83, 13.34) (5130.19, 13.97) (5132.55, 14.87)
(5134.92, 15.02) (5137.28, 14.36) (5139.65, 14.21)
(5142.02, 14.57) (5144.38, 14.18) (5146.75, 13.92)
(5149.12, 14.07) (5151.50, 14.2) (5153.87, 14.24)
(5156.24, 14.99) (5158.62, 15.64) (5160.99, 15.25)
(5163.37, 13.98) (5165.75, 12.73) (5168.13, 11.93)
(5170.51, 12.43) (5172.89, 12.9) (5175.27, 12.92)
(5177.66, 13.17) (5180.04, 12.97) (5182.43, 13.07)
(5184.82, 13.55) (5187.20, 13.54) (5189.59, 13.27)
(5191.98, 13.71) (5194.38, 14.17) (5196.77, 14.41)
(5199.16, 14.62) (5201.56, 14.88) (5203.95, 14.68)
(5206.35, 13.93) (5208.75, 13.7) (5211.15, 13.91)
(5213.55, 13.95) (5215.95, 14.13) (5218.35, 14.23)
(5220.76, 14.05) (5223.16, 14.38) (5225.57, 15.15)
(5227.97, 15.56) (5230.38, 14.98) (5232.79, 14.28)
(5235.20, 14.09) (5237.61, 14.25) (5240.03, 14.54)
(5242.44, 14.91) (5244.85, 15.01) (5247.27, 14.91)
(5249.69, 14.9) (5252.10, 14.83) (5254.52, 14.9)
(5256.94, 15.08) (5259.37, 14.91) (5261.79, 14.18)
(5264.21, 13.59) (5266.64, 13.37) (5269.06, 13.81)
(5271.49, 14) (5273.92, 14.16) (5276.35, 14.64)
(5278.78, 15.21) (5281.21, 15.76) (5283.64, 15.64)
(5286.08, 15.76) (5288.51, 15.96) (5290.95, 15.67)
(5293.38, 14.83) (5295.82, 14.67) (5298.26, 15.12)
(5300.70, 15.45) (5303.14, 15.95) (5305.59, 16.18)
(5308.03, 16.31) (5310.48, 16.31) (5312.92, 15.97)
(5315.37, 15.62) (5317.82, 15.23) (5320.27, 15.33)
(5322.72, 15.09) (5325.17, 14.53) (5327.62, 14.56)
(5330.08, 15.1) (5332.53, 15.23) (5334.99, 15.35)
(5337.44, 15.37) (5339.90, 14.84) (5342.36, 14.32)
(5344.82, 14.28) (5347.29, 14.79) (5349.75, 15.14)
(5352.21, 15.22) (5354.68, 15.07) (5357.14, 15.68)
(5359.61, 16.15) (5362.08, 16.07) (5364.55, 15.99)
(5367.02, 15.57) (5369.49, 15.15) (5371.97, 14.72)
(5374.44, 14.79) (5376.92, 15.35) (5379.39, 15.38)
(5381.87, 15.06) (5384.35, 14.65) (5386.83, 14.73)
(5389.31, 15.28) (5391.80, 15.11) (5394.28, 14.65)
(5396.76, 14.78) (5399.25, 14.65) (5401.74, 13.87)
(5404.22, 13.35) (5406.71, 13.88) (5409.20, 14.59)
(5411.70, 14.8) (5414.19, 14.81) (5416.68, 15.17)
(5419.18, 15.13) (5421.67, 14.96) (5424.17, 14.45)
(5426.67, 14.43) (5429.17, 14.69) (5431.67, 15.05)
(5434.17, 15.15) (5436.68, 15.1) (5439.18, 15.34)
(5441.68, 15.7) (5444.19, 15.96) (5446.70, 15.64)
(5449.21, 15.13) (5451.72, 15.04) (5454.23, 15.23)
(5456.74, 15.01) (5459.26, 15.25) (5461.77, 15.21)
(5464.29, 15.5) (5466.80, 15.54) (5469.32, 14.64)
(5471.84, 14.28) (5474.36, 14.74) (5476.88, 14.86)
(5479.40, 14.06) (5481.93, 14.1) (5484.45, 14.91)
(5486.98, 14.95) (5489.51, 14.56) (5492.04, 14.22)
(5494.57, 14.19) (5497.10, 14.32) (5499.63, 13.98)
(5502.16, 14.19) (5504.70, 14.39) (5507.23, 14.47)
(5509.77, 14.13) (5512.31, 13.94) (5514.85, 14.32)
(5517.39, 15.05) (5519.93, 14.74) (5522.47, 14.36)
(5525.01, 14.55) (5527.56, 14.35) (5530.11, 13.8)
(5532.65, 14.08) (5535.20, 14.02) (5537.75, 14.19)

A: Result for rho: 0.8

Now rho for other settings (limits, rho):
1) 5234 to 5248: 0.5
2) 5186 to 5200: 0.0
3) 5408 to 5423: 0.5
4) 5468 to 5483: 0.2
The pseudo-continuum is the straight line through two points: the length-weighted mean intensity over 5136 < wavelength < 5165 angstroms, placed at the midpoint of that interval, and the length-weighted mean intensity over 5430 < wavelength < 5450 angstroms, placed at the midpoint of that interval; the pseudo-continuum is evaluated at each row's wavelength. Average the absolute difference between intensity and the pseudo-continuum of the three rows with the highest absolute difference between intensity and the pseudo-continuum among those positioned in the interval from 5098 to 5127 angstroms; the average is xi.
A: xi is 1.2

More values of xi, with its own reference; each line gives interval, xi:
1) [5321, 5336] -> 0.4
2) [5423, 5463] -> 0.8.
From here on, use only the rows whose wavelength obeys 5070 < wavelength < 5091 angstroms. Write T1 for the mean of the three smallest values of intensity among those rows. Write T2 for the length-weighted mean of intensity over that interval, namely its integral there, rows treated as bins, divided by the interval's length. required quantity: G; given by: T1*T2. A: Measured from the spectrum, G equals 217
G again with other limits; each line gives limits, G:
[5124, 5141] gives 196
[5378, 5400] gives 219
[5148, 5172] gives 172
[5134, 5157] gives 202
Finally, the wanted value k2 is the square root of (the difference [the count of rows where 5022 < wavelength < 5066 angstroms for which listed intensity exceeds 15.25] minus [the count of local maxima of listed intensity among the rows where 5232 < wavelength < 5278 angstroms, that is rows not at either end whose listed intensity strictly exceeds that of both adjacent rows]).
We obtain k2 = 2.8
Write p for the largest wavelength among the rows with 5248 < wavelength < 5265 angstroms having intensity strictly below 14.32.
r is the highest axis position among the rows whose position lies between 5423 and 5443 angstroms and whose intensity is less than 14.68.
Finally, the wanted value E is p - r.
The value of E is -162.5 angstroms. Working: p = 5264.21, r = 5426.67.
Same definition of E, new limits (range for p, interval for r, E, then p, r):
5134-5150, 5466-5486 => -332.8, 5149.12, 5481.93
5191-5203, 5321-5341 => -133.2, 5194.38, 5327.62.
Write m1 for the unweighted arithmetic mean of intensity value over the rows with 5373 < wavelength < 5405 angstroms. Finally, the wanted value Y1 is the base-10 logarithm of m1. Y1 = 1.17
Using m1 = 14.7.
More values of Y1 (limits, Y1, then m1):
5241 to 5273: 1.16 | 14.5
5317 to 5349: 1.17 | 14.9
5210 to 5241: 1.16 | 14.4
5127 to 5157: 1.16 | 14.3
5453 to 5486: 1.17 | 14.9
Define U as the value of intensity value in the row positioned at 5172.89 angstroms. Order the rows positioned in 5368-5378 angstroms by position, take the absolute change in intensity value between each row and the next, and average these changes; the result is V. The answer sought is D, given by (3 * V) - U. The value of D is -11.8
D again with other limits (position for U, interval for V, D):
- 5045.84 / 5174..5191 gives -14.3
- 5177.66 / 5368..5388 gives -12.4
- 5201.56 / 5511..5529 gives -13.8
